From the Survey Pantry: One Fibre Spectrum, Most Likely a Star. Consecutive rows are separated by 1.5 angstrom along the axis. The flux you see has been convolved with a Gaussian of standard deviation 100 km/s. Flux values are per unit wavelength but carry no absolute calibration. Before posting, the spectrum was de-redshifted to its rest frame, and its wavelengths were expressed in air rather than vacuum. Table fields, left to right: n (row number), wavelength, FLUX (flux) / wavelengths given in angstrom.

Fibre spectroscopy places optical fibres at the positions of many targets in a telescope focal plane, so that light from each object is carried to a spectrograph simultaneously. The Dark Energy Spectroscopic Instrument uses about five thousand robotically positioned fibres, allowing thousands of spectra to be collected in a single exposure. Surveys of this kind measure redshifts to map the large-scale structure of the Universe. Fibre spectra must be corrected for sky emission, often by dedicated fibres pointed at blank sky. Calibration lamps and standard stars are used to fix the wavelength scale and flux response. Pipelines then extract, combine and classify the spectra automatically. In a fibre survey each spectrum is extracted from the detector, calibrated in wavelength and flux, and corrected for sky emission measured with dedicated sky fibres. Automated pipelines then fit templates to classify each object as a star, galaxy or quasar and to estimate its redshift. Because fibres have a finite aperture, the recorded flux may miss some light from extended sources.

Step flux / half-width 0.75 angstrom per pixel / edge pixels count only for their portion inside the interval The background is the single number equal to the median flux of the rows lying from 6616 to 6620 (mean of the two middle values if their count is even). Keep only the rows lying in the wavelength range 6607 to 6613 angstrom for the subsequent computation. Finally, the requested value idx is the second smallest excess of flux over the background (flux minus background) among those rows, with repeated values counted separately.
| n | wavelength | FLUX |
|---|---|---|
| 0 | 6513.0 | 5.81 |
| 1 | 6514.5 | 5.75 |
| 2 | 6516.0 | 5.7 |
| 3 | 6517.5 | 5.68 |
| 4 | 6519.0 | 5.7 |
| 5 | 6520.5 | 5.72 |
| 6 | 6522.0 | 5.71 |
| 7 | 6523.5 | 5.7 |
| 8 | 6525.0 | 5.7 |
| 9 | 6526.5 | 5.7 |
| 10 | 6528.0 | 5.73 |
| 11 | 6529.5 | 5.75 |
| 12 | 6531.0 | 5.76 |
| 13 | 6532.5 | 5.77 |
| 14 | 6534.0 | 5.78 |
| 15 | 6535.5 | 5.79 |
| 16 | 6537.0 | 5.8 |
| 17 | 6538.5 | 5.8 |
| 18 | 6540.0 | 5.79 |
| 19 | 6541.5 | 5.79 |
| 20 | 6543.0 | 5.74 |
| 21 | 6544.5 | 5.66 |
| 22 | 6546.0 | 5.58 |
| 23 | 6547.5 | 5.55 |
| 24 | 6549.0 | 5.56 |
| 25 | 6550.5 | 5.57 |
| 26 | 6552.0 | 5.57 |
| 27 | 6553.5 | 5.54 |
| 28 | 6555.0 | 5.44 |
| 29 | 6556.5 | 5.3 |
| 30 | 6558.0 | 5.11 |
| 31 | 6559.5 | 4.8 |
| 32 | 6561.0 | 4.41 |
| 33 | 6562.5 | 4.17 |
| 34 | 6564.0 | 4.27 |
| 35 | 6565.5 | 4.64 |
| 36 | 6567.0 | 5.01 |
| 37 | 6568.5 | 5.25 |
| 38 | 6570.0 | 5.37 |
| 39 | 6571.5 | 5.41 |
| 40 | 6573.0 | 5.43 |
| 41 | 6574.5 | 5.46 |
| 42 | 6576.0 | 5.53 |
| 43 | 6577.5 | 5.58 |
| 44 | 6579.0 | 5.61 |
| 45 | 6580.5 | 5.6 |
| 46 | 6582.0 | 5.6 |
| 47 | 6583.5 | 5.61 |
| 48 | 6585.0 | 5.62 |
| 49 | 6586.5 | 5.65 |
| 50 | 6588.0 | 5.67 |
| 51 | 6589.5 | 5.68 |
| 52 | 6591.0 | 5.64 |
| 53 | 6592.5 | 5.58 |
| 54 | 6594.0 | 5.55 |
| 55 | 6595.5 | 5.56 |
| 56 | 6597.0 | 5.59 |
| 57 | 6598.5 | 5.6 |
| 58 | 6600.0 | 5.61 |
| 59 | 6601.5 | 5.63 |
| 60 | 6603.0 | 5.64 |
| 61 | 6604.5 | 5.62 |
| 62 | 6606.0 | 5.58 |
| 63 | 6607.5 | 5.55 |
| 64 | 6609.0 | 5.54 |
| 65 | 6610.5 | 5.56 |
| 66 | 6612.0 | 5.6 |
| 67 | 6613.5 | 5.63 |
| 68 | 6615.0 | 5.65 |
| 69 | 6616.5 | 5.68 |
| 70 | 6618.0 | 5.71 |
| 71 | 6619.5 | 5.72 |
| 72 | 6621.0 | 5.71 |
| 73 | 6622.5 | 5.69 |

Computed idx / -0.16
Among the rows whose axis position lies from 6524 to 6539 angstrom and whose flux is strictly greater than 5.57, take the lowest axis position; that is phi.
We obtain 6525.0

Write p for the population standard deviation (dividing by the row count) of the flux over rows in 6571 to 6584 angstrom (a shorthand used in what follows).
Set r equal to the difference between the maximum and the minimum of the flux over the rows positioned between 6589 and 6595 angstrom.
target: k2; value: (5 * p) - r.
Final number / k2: 0.26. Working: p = 0.077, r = 0.13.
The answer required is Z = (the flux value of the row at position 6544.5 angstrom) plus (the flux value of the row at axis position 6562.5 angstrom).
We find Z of 9.8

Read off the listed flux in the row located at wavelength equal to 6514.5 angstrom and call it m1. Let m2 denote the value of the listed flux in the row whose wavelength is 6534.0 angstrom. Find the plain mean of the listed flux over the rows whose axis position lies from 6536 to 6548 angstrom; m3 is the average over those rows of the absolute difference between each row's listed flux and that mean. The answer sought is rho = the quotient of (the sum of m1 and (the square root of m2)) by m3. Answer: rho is 93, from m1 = 5.75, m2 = 5.78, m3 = 0.088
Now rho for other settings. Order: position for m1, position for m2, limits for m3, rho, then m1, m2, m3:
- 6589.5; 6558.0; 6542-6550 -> 121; 5.68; 5.11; 0.066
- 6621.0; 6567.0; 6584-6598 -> 196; 5.71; 5.01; 0.040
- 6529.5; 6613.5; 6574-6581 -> 166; 5.75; 5.63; 0.049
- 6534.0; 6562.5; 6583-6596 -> 206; 5.78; 4.17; 0.038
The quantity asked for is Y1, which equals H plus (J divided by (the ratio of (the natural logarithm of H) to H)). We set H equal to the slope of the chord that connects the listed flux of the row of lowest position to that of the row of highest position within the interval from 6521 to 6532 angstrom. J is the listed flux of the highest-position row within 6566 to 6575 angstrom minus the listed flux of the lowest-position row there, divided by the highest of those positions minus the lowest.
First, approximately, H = 0.006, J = 0.06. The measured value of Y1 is 0.005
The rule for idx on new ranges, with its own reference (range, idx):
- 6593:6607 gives -0.15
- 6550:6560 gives -0.60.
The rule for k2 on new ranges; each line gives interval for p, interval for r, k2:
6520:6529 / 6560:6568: -0.78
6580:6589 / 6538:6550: -0.12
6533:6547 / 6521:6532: 0.30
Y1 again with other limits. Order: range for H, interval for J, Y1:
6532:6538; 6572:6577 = 0.007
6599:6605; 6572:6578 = 0.002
